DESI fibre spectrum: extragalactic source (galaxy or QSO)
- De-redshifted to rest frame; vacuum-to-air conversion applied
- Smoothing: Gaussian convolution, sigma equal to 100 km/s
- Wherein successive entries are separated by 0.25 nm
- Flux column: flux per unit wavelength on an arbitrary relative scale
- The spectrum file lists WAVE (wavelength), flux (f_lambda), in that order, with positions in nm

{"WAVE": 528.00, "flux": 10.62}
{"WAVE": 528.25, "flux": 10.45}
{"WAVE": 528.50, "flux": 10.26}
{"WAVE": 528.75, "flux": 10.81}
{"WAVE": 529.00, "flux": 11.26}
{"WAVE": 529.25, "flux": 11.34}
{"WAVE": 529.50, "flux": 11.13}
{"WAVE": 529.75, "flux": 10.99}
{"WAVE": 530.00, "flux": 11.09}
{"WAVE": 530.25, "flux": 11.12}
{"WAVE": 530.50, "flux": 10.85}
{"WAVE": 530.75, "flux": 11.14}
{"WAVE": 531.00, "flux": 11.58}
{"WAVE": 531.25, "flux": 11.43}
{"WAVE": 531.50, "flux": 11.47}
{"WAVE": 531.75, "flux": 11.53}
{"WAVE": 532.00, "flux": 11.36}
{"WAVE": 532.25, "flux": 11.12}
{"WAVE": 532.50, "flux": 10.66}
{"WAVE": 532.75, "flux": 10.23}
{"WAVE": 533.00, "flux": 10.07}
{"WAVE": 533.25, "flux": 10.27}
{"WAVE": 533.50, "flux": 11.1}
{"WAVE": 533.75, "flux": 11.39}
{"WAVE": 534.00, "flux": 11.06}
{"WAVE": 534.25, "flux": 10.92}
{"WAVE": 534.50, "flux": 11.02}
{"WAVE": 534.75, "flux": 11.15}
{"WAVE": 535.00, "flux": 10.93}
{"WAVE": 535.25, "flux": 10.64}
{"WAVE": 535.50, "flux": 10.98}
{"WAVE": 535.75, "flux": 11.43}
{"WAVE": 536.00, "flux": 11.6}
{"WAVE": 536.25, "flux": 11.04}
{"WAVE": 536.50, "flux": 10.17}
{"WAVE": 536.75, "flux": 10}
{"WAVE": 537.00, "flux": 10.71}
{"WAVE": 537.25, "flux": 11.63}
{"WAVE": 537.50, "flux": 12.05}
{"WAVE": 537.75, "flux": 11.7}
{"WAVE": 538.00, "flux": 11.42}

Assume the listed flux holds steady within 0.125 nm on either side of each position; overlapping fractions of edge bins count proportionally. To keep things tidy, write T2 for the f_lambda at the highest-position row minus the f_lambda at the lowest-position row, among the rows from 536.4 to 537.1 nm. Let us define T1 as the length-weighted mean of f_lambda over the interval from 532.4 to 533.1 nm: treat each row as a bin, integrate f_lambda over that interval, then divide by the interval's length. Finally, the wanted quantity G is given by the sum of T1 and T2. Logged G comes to 10.9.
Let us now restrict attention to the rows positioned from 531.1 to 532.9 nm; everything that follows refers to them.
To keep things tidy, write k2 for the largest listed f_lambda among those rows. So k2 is 11.53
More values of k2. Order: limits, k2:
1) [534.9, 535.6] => 10.98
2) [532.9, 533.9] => 11.39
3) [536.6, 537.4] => 11.63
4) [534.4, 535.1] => 11.15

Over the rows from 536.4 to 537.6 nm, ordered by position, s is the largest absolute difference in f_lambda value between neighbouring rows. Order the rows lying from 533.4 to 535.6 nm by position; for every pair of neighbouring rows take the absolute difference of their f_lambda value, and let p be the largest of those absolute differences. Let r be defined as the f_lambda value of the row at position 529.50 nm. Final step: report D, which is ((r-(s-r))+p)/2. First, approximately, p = 0.34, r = 11.13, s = 0.92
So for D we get 10.8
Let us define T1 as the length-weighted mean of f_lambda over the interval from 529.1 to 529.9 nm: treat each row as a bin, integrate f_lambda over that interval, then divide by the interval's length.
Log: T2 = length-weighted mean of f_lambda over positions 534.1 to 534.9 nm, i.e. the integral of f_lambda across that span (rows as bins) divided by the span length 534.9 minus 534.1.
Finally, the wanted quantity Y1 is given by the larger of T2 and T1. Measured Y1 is 11.2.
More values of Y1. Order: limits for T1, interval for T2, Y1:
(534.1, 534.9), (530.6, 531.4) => 11.4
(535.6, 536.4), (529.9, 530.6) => 11.3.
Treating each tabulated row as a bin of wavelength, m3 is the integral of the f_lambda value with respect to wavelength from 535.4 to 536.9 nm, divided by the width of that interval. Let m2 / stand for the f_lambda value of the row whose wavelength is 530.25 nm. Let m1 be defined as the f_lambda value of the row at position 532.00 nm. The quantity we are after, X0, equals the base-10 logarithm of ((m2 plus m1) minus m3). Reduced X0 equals 1.07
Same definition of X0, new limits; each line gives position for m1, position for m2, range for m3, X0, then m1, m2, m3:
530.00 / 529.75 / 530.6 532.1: 1.03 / 11.09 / 10.99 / 11.4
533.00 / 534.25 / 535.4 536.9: 1.01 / 10.07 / 10.92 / 10.9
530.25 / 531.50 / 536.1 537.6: 1.07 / 11.12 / 11.47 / 10.9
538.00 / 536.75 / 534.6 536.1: 1.01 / 11.42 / 10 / 11.1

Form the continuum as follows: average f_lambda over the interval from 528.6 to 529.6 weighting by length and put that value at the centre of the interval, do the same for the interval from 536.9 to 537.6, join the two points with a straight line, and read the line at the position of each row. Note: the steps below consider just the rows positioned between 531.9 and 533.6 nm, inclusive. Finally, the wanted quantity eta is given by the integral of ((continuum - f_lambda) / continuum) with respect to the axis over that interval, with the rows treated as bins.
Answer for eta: 0.091 nm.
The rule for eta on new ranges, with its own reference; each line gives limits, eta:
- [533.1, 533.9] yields 0.029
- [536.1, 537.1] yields 0.082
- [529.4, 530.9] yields 0.013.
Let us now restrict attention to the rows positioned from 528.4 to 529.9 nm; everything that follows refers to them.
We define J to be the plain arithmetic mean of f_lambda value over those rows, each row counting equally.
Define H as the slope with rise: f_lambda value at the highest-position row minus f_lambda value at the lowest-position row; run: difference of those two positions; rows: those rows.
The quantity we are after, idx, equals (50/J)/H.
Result 8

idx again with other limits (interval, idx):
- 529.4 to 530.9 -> 565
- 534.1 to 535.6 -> 95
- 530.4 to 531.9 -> 8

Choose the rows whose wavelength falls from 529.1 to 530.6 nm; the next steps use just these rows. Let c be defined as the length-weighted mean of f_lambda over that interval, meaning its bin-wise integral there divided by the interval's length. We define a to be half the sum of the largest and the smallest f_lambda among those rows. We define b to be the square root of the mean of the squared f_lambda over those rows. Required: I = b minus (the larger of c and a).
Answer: -0.0073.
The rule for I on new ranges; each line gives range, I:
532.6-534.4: 0.0007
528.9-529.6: -0.0031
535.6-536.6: -0.0065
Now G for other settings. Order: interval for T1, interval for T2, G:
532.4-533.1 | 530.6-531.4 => 10.6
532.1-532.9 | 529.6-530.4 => 10.8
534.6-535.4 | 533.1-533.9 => 12.0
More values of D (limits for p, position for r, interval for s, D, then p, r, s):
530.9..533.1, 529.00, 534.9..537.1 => 11.1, 0.46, 11.26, 0.87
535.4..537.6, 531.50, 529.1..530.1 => 11.8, 0.92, 11.47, 0.21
